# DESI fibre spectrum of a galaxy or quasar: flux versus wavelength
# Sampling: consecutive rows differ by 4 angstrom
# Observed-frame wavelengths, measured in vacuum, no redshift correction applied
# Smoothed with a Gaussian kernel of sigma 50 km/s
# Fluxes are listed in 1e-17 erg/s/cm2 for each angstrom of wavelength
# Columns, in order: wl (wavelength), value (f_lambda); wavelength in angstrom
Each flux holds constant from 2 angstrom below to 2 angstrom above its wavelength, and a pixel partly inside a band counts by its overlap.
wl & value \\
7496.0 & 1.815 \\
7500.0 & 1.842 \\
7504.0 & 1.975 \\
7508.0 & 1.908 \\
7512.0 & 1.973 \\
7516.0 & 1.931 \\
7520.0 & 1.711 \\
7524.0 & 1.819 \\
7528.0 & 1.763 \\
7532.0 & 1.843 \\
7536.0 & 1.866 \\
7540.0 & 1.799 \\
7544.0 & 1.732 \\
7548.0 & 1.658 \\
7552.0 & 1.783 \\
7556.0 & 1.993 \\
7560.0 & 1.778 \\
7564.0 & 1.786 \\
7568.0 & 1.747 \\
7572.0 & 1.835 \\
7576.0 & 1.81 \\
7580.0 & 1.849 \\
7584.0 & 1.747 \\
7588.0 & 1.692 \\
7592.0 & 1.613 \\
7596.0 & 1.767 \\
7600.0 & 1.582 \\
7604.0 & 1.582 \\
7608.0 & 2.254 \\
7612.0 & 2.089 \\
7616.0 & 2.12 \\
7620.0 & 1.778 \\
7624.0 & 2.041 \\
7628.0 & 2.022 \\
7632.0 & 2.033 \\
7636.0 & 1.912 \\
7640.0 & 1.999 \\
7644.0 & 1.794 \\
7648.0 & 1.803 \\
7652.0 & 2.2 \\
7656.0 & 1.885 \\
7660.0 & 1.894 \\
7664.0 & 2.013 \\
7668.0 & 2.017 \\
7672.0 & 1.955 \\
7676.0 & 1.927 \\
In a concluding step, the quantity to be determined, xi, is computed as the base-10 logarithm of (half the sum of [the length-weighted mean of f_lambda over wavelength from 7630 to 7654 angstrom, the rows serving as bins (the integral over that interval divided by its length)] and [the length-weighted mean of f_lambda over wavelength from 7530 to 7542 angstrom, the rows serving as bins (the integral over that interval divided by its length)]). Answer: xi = 0.278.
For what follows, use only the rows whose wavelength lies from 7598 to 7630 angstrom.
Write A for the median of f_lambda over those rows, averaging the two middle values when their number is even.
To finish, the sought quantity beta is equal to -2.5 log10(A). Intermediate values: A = 2.03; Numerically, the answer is -0.770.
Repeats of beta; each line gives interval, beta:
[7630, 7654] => -0.728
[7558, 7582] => -0.637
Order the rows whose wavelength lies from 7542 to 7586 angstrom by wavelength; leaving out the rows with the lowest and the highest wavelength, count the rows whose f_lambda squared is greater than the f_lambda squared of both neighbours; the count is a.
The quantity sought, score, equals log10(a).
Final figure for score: 0.60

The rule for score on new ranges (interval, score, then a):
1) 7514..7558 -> 0.30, 2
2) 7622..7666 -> 0.48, 3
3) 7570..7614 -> 0.48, 3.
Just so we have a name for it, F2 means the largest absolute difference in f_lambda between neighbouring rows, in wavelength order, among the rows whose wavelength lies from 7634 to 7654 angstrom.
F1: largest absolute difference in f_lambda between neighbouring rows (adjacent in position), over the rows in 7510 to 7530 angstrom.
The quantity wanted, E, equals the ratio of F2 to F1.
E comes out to 1.8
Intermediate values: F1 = 0.220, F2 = 0.4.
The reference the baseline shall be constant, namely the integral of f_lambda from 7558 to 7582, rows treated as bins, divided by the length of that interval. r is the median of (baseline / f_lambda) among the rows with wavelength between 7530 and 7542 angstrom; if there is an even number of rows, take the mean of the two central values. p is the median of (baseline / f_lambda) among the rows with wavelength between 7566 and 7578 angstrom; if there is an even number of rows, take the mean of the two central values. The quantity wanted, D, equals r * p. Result 0.97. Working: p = 0.99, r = 0.98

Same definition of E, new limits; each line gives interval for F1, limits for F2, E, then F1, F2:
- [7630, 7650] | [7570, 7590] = 0.5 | 0.205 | 0.1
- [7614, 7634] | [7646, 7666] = 1.2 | 0.342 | 0.4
